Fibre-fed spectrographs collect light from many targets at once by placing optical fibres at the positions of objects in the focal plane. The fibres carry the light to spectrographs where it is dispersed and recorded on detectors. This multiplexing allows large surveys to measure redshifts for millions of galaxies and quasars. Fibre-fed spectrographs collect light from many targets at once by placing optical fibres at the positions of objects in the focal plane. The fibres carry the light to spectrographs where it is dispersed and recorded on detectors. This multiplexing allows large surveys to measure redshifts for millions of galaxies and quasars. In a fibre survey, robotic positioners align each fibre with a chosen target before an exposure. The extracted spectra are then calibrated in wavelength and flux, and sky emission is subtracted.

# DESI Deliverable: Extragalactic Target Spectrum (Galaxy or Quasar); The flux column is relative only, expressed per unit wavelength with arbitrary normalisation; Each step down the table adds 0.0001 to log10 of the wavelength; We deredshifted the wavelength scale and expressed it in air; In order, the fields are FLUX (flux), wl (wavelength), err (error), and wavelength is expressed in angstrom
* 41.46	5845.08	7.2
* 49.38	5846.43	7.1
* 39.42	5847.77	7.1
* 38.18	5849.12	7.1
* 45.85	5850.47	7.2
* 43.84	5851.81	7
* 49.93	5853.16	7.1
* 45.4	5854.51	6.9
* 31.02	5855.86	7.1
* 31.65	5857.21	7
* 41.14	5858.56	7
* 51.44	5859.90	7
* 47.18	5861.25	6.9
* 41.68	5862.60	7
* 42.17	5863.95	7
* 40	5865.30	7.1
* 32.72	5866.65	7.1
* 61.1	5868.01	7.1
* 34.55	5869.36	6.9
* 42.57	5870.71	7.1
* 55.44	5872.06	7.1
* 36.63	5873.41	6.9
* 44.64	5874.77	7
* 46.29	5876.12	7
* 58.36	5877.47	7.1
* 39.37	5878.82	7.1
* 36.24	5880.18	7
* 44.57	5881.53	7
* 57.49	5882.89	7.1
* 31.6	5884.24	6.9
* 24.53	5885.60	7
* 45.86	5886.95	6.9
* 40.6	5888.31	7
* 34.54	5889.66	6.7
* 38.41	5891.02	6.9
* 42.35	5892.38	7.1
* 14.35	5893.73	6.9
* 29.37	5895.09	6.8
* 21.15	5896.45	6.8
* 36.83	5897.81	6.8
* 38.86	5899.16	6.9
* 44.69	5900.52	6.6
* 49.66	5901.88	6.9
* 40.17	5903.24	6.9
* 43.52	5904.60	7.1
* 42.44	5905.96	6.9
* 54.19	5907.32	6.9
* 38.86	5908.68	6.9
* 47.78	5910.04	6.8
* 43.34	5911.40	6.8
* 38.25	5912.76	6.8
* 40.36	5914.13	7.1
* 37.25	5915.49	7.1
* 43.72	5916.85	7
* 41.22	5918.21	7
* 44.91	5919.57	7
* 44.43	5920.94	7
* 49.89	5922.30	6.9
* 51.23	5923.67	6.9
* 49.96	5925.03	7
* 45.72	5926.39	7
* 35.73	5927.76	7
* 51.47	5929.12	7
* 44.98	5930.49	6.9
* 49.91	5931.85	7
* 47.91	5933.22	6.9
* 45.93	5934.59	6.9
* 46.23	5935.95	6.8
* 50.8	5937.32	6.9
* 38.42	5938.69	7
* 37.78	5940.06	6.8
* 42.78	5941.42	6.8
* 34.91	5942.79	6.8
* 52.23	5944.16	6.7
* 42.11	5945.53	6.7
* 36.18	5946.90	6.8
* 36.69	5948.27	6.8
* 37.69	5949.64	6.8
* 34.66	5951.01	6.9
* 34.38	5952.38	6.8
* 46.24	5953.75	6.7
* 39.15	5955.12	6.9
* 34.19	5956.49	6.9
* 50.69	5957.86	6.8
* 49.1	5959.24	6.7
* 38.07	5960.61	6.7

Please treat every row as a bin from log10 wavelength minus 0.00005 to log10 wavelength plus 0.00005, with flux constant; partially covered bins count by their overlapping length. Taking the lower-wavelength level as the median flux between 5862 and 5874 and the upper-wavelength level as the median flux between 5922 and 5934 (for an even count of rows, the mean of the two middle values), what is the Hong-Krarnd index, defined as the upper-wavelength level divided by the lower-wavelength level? 1.20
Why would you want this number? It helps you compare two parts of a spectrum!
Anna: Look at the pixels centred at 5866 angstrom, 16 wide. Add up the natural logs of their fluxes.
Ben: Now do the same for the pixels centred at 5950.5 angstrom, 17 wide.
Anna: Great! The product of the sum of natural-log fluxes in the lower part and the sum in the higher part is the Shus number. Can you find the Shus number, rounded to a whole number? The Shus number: 1993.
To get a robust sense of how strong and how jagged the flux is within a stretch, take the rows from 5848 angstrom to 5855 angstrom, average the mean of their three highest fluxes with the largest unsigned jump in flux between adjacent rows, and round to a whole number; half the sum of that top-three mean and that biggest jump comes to 27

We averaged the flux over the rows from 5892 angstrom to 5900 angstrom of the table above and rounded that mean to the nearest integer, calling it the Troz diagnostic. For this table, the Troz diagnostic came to 30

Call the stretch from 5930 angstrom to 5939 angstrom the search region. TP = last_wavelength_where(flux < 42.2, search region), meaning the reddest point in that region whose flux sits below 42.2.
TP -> 5938.69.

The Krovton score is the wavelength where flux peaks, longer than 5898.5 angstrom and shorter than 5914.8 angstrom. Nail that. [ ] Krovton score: 5907.32 angstrom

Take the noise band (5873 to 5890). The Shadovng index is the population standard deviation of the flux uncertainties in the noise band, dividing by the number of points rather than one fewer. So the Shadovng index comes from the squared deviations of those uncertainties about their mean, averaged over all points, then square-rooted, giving 0.105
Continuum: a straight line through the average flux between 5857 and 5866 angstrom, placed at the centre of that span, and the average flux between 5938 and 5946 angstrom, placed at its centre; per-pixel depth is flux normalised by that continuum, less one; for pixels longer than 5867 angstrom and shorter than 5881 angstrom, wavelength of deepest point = 5869.36 angstrom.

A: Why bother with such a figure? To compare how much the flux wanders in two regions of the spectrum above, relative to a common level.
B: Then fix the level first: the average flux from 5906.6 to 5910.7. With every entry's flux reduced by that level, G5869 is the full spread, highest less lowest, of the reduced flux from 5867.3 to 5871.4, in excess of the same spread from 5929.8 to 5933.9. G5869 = 22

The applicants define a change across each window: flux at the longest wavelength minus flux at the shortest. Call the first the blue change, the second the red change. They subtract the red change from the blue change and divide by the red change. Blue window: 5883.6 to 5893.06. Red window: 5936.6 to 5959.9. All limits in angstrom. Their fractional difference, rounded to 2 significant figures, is -7.3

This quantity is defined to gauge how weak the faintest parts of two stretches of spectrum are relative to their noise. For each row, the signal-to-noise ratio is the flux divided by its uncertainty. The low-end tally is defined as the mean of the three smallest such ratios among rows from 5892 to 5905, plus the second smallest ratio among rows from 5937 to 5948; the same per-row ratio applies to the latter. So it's 8.5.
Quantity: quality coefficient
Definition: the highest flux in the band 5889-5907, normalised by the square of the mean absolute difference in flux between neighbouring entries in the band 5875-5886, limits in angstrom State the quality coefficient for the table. 0.3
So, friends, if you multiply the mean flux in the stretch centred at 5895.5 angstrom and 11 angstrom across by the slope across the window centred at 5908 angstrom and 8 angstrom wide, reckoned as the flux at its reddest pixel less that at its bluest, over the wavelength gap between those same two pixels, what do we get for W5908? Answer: -1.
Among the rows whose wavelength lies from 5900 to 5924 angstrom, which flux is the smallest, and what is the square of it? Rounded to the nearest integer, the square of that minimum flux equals 1388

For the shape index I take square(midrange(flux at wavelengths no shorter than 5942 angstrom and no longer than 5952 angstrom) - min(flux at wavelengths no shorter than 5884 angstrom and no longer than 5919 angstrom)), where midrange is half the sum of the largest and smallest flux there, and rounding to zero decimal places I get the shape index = 847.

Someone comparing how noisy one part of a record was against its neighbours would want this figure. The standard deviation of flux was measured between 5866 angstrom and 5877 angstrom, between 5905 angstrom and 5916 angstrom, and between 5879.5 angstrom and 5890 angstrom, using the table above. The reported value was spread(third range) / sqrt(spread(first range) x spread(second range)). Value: 1.34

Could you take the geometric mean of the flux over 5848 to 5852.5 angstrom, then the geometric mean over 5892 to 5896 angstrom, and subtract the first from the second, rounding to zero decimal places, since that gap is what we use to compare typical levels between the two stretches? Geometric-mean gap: -16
